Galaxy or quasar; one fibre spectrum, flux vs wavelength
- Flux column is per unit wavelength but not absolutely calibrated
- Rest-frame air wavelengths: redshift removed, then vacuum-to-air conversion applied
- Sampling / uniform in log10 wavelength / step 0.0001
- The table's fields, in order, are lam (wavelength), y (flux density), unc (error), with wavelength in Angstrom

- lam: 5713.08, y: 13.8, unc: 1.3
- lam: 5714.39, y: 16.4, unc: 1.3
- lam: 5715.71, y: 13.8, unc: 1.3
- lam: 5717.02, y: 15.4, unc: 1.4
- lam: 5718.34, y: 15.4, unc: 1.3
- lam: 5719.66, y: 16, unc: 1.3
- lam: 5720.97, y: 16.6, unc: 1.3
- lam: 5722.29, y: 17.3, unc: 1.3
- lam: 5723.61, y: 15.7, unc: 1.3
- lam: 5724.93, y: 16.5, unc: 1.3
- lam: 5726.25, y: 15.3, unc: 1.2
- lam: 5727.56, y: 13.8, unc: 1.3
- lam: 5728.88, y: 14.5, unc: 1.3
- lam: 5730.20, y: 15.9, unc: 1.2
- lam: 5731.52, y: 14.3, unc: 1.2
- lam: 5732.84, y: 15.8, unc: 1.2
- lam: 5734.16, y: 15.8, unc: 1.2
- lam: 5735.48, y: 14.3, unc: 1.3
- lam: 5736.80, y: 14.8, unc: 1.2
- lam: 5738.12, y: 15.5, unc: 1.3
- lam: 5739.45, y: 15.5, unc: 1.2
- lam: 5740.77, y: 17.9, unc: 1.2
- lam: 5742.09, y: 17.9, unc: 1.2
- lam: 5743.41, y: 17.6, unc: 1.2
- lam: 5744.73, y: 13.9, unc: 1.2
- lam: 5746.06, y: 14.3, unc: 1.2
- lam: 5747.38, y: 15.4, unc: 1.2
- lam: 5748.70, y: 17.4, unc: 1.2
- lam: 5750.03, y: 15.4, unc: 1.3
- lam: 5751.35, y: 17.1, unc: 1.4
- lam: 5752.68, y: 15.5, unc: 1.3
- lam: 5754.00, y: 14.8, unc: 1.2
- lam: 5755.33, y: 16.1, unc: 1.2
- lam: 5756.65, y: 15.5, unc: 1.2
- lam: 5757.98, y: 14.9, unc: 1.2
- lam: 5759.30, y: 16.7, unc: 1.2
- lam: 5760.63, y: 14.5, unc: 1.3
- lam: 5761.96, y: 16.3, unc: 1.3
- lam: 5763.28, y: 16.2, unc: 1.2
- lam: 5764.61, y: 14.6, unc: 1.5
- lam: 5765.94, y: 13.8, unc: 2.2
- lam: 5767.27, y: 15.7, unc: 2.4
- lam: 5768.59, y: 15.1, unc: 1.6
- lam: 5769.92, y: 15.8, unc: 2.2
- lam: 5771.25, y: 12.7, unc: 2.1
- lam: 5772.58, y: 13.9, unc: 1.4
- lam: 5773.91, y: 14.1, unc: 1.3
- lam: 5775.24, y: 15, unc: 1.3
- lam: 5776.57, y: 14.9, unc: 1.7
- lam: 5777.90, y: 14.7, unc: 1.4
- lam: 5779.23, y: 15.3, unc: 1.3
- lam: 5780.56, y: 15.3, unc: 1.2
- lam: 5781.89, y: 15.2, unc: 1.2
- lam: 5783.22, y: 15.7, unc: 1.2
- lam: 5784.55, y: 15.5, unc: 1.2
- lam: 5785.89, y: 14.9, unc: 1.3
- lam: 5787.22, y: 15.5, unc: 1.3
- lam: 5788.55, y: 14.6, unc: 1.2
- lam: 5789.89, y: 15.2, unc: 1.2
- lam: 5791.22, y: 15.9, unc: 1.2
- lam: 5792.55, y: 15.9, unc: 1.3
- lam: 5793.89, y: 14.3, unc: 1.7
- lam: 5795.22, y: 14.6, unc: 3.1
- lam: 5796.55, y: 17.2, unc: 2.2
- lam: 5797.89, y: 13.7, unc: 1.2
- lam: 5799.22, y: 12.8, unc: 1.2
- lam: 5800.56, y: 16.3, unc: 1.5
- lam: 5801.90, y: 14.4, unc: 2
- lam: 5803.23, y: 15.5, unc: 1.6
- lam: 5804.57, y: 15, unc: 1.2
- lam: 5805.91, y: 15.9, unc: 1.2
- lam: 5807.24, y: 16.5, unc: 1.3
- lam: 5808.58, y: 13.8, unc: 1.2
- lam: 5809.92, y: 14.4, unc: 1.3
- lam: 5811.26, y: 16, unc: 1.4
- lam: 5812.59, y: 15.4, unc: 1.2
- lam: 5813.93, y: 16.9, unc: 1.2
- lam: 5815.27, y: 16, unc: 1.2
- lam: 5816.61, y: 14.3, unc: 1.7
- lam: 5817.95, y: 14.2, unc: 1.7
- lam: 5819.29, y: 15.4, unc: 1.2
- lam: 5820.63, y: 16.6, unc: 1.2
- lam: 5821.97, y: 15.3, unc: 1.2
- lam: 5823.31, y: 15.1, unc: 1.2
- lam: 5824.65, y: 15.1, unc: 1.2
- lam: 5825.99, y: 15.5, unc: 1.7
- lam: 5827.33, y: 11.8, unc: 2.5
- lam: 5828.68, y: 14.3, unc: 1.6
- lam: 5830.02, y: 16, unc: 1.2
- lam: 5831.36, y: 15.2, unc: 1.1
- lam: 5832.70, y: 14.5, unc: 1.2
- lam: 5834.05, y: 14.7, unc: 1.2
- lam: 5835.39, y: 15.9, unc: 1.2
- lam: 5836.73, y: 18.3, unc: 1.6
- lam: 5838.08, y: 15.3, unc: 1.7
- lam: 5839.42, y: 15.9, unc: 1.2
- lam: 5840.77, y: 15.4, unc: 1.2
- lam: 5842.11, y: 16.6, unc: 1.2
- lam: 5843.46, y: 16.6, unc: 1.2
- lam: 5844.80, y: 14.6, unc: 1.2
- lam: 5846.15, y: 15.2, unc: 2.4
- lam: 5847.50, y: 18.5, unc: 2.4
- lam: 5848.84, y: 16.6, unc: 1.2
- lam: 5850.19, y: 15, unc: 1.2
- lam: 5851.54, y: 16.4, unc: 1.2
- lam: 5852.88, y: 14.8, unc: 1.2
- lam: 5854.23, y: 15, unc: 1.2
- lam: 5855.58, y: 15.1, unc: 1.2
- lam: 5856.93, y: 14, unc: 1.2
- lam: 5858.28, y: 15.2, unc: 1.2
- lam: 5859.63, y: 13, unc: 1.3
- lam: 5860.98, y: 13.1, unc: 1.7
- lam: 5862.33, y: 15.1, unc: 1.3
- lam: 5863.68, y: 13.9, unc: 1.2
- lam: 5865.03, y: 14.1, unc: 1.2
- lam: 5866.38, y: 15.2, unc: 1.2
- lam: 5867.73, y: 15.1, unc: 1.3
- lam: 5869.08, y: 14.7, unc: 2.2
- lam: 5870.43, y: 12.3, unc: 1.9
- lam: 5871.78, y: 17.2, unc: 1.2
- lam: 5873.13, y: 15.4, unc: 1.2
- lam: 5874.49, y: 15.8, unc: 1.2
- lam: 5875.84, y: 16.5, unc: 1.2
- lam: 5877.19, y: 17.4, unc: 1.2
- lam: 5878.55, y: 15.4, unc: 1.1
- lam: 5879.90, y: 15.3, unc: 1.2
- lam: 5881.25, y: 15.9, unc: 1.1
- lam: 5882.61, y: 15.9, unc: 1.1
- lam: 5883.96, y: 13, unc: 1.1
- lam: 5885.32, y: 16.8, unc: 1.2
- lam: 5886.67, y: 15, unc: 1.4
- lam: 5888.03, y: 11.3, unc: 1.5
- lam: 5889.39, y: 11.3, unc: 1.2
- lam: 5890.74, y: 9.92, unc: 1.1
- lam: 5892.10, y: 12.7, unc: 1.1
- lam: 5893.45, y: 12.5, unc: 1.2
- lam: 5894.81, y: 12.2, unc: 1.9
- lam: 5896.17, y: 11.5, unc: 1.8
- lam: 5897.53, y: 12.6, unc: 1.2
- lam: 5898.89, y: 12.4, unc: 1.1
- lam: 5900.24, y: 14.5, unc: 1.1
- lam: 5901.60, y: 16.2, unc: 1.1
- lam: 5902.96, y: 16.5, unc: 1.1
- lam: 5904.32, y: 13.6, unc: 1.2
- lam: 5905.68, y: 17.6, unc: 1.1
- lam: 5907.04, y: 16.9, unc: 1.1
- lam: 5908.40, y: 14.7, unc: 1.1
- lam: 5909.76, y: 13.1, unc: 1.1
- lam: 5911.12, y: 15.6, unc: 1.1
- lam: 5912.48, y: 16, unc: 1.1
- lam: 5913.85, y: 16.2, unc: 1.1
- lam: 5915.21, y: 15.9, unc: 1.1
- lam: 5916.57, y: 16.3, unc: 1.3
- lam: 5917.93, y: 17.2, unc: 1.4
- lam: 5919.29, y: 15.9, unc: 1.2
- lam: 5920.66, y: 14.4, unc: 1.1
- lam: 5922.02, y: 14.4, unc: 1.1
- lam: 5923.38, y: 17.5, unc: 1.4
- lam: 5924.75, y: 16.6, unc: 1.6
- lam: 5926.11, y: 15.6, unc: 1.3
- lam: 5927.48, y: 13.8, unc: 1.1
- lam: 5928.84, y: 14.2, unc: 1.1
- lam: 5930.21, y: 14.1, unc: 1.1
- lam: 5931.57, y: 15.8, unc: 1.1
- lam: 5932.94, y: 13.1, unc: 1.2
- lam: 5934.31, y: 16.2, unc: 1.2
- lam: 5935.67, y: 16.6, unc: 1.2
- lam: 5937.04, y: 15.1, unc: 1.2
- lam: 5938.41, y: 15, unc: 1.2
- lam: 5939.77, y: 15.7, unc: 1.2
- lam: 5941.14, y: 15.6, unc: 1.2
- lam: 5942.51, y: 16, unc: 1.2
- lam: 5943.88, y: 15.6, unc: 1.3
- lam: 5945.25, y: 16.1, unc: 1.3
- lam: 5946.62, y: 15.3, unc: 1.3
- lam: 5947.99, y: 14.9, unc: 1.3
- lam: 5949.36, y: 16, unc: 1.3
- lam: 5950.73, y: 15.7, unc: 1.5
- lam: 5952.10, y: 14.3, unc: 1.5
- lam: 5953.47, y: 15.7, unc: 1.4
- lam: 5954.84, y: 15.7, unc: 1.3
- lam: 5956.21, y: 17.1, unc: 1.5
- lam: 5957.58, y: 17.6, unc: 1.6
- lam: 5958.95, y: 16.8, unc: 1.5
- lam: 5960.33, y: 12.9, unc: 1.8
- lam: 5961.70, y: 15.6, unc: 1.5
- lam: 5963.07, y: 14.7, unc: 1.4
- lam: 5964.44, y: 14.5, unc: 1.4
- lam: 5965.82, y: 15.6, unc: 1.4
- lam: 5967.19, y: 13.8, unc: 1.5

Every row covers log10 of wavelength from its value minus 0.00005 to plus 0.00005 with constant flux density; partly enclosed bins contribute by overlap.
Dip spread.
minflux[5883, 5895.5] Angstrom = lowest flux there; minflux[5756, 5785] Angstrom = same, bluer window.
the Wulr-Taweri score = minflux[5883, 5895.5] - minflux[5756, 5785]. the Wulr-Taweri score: -2.8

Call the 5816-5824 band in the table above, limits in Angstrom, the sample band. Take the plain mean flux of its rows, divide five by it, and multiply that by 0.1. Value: 0.0330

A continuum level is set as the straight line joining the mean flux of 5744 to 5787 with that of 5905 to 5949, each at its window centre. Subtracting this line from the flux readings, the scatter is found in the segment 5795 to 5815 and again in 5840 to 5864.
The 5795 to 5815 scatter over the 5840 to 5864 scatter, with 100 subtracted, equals -99.1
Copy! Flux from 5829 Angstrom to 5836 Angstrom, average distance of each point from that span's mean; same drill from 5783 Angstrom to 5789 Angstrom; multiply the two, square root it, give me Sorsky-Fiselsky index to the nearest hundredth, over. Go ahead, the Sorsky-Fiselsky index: 0.47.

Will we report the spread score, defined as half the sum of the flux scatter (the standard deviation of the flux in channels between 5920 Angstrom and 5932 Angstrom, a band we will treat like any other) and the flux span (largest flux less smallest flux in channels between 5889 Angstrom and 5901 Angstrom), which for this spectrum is 2.9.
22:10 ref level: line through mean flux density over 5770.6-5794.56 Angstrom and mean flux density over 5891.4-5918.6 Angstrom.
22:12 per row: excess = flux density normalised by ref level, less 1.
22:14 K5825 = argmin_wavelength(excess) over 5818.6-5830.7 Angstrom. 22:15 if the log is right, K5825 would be 5827.33 Angstrom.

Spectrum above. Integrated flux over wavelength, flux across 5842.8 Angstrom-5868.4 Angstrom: 386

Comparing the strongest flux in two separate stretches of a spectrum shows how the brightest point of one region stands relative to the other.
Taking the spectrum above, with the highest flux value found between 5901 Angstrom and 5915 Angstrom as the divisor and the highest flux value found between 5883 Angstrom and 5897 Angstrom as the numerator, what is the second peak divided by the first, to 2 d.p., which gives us 0.95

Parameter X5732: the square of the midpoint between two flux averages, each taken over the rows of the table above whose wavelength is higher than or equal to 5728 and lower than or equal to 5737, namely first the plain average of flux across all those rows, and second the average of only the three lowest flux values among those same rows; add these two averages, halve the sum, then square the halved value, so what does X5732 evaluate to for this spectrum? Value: 216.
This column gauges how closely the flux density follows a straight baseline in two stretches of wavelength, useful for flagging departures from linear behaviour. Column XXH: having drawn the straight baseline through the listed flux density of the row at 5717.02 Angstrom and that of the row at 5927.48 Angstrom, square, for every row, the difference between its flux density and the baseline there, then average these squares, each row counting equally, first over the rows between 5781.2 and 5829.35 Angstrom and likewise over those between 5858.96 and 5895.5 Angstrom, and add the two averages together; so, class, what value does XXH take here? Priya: 4.9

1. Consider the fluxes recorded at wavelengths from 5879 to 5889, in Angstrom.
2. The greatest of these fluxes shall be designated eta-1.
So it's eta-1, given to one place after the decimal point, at 16.8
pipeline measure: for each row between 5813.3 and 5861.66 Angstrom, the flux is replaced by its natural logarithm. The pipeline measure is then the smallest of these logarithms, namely 2.47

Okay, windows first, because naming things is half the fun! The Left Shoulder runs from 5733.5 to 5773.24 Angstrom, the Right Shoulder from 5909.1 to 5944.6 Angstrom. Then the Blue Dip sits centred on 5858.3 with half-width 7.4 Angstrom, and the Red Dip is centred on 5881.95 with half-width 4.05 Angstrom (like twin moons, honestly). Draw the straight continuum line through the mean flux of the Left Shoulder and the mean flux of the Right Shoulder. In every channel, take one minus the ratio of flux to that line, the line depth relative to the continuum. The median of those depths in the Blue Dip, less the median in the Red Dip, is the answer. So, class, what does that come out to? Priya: 0.056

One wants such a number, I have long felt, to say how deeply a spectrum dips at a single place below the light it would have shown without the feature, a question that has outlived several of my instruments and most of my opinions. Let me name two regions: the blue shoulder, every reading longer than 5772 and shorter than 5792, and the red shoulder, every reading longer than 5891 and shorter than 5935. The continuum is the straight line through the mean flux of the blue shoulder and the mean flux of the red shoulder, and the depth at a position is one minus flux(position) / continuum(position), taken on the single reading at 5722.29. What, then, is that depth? -0.14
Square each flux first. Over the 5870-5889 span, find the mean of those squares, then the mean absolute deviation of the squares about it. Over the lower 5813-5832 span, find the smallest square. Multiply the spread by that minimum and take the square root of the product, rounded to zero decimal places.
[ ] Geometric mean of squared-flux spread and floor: 73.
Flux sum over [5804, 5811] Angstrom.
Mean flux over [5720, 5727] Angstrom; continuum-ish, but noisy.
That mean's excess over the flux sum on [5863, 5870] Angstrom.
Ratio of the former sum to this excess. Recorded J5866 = -1.33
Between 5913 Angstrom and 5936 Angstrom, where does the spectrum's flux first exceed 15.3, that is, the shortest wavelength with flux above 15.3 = 5913.85 Angstrom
